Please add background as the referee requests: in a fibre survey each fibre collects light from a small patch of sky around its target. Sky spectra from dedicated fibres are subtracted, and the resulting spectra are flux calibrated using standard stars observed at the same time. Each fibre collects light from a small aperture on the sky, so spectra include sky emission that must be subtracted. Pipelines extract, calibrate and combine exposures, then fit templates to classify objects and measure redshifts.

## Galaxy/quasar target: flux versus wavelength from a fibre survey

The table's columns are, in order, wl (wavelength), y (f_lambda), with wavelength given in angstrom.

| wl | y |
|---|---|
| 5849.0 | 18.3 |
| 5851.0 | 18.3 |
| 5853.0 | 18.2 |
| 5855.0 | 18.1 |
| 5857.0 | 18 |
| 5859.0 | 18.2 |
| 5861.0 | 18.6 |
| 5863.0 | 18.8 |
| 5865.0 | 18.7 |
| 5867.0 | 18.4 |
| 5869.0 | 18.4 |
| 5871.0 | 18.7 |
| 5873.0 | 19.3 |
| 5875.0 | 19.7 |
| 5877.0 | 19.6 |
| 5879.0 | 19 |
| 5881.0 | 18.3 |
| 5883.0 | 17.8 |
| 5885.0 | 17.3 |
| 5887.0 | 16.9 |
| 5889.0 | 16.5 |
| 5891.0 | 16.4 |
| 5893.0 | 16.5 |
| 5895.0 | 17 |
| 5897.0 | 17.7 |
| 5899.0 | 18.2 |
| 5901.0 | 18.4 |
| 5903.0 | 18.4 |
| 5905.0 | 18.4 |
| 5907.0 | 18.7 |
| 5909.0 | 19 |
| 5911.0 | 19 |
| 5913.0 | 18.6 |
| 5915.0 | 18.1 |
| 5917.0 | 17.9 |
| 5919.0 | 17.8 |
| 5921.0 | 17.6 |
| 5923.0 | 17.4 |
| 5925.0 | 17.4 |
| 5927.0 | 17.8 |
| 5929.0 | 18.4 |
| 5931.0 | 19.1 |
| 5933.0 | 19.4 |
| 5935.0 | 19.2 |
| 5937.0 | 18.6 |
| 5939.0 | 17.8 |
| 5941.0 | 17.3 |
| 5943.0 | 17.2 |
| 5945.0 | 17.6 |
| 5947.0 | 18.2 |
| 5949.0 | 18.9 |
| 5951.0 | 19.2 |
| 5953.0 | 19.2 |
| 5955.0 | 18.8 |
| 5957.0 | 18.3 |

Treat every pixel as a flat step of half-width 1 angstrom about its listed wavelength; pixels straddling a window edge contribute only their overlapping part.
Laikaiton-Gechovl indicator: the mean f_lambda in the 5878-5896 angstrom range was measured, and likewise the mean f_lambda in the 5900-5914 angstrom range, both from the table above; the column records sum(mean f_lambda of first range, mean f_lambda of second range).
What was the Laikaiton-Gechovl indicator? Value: 35.9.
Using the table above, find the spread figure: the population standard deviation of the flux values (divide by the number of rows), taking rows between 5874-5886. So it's 0.89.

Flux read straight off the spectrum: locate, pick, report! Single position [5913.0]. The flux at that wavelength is 18.6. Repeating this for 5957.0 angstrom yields 18.3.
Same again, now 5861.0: 18.6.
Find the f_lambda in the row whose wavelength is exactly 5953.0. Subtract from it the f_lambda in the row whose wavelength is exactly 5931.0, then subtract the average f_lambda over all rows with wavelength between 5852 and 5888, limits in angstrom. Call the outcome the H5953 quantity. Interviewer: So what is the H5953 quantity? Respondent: -18.3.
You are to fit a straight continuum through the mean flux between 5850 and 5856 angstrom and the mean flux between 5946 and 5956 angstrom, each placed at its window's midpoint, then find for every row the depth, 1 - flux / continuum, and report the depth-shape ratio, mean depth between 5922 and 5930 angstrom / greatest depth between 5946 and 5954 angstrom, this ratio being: 1.5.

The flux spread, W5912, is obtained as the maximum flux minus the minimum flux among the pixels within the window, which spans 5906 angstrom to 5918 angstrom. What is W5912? 1.1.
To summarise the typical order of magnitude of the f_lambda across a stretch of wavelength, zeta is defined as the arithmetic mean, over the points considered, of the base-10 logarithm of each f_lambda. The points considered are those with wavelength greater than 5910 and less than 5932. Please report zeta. 1.26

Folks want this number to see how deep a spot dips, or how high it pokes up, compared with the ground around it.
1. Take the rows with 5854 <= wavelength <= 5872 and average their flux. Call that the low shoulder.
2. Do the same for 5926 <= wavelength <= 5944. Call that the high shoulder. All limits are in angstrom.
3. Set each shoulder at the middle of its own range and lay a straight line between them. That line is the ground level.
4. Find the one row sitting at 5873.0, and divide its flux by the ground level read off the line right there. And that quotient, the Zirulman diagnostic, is 1.05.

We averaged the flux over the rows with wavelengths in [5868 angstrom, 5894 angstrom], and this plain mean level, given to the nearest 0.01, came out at 18.03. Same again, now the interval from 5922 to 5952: 18.23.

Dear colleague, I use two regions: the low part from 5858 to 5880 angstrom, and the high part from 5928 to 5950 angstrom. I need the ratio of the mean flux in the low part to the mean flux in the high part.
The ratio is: 1.03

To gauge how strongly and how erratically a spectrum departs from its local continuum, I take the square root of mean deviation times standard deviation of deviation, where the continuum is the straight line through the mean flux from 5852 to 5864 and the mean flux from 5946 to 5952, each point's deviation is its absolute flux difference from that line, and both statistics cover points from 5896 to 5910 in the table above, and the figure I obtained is 0.3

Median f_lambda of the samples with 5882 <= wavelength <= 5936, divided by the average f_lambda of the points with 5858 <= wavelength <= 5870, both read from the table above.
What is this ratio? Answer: 0.97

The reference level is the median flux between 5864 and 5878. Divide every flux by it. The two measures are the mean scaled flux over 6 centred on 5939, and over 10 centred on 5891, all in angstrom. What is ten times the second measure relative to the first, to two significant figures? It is 9.3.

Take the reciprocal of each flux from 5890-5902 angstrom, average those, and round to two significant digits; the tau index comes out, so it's 0.058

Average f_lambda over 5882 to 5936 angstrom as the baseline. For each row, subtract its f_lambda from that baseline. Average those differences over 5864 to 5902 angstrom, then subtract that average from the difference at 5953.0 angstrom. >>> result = -1.2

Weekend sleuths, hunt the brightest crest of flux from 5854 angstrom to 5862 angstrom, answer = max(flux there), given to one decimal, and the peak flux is 18.6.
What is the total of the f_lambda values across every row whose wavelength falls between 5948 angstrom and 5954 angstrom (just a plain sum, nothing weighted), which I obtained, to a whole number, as 57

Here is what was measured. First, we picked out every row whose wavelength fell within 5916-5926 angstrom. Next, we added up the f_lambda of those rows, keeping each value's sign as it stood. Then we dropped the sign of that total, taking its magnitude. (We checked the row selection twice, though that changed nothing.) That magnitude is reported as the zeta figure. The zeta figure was 88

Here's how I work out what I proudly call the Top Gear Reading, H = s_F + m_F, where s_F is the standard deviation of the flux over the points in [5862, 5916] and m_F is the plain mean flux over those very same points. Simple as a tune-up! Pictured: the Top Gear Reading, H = 19.1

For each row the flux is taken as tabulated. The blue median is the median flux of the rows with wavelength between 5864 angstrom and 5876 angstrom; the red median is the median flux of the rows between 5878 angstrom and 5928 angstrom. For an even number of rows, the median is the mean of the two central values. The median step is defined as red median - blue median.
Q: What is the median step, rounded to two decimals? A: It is -0.90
